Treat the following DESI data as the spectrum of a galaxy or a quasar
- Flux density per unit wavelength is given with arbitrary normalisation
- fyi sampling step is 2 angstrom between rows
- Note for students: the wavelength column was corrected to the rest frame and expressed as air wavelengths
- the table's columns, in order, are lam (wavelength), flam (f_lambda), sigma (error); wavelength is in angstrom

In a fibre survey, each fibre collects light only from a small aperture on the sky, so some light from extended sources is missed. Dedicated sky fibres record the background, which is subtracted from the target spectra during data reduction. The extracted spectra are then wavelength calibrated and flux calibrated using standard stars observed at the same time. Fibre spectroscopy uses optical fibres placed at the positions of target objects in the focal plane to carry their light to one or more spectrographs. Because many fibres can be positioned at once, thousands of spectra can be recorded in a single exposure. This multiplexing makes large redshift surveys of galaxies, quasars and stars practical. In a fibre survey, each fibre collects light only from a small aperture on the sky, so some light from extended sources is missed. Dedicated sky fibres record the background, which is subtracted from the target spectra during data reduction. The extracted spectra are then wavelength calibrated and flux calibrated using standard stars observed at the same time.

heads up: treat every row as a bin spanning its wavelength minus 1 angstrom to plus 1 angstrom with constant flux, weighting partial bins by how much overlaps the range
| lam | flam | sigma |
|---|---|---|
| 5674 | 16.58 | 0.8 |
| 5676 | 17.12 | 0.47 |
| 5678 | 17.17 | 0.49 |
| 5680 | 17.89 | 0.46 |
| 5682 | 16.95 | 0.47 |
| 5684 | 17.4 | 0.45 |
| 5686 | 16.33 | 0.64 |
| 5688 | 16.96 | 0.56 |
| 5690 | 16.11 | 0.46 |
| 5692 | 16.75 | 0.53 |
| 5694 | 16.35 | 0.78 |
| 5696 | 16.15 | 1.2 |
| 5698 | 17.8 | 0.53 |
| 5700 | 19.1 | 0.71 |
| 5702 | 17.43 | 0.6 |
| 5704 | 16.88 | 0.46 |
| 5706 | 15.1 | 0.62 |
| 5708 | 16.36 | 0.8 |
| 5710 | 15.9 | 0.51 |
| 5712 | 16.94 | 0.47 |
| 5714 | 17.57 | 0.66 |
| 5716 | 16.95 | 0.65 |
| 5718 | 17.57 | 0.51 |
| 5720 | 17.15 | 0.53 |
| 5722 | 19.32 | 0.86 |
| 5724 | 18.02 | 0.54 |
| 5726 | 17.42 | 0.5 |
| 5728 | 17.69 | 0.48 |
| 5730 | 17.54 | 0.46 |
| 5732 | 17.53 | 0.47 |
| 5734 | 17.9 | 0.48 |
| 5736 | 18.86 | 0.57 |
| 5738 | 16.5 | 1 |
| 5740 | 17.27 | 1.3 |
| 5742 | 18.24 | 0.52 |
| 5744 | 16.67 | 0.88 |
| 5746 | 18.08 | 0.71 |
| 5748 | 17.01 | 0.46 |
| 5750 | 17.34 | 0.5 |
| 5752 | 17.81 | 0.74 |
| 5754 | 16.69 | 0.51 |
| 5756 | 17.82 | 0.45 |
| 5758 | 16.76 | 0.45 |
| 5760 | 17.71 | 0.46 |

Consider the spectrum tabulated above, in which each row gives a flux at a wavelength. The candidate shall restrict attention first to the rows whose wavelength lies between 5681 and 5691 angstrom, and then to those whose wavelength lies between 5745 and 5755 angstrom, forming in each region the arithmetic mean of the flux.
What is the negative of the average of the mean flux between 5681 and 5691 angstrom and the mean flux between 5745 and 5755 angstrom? -17.1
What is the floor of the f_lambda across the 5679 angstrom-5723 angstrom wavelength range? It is 15.1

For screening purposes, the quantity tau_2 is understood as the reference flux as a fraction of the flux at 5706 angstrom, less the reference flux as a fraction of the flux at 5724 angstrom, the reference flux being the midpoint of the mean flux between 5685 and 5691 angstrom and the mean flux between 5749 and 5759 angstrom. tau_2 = 0.18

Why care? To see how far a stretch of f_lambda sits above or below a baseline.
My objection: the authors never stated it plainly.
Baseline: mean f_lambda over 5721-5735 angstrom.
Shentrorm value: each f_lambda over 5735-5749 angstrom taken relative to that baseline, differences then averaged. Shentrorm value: -0.40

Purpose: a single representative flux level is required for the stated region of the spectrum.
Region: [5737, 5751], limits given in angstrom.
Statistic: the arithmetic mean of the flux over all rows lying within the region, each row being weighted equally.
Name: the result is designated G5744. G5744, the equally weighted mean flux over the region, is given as 17.3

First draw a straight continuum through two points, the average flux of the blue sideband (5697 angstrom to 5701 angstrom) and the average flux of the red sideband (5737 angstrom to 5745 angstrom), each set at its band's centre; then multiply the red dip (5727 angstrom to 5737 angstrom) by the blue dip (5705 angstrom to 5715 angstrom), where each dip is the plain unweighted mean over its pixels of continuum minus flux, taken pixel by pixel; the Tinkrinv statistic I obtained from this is -0.80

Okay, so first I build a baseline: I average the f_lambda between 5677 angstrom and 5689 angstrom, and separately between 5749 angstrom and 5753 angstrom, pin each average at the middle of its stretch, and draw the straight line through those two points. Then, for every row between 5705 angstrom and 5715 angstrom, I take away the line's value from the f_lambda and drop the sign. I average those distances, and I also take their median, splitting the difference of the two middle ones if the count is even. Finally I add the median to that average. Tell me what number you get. 1.9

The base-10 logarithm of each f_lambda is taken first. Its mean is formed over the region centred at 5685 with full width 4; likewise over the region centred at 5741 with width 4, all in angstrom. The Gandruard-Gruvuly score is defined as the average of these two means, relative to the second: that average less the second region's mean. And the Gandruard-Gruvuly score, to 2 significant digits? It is -0.011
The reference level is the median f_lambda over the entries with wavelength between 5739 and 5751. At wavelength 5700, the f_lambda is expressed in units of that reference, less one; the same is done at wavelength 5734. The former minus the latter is 0.07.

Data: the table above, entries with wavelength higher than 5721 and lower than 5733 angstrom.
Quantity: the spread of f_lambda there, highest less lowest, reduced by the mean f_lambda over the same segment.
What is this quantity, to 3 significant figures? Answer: -16.0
